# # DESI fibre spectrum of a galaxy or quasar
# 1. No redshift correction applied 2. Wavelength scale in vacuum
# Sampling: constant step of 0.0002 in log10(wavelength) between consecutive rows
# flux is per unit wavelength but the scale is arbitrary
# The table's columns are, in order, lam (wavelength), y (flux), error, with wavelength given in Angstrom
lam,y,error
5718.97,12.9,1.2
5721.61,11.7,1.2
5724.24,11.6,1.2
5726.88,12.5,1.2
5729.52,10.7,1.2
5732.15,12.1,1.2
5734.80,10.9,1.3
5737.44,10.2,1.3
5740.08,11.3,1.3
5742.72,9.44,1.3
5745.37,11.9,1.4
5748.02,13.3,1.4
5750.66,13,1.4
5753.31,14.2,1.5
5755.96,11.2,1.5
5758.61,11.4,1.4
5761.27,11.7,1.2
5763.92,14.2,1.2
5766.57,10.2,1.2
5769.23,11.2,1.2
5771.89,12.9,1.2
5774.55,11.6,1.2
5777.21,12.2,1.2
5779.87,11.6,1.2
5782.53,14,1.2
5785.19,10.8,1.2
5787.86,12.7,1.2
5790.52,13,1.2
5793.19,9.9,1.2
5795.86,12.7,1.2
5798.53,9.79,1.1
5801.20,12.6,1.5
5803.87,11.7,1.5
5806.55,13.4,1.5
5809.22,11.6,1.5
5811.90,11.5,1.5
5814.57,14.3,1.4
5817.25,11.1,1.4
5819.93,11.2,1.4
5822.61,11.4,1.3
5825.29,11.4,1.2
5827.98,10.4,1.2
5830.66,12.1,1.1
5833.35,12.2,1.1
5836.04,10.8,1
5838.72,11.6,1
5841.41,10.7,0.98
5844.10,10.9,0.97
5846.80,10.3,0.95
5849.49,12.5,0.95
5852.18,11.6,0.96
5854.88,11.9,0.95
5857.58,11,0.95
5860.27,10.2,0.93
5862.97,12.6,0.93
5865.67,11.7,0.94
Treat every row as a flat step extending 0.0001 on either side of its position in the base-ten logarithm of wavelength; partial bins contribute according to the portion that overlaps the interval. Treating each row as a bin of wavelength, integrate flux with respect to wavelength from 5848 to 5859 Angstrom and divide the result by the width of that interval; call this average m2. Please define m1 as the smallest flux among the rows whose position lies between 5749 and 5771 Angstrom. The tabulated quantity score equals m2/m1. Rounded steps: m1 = 10.2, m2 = 11.73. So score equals 1.15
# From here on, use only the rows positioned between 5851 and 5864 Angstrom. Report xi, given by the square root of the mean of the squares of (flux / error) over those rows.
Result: 12.17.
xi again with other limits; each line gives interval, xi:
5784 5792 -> 10.17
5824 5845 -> 10.64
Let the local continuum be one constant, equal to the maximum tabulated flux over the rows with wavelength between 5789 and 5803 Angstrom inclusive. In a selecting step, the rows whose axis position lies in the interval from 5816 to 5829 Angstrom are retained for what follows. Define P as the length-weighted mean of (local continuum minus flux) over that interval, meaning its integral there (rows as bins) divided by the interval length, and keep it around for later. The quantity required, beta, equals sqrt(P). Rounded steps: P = 1.9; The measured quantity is 1.4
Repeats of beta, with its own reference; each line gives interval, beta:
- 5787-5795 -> 1.1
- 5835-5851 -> 1.4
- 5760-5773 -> 1.0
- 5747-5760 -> 0.6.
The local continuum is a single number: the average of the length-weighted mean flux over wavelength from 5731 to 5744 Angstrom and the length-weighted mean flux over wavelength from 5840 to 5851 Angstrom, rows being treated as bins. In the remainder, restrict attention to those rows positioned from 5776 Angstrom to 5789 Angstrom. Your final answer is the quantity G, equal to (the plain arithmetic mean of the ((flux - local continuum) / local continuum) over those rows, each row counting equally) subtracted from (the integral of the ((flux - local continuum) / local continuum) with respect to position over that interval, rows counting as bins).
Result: 1.4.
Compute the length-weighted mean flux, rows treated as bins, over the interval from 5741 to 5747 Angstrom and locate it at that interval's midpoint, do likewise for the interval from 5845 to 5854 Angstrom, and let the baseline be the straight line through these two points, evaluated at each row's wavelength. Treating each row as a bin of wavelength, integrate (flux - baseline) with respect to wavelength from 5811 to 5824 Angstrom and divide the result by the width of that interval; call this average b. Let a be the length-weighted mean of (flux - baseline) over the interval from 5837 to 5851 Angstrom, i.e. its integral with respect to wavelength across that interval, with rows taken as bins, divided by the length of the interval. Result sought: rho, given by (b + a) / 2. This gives 0.2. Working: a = -0.2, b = 0.6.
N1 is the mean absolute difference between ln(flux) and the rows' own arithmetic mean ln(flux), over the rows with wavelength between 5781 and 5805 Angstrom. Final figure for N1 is 0.10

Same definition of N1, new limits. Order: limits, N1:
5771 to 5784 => 0.06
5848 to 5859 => 0.04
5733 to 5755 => 0.11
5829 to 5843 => 0.05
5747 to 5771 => 0.10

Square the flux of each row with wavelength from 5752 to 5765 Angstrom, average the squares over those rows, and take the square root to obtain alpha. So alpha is 12.6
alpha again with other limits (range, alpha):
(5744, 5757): 12.8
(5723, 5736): 11.6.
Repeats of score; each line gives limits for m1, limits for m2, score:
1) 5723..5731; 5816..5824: 1.05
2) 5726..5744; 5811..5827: 1.25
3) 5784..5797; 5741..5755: 1.24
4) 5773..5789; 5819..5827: 1.05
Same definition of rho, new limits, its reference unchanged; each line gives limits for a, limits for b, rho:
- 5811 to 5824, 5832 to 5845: 0.3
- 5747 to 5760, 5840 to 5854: 0.7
